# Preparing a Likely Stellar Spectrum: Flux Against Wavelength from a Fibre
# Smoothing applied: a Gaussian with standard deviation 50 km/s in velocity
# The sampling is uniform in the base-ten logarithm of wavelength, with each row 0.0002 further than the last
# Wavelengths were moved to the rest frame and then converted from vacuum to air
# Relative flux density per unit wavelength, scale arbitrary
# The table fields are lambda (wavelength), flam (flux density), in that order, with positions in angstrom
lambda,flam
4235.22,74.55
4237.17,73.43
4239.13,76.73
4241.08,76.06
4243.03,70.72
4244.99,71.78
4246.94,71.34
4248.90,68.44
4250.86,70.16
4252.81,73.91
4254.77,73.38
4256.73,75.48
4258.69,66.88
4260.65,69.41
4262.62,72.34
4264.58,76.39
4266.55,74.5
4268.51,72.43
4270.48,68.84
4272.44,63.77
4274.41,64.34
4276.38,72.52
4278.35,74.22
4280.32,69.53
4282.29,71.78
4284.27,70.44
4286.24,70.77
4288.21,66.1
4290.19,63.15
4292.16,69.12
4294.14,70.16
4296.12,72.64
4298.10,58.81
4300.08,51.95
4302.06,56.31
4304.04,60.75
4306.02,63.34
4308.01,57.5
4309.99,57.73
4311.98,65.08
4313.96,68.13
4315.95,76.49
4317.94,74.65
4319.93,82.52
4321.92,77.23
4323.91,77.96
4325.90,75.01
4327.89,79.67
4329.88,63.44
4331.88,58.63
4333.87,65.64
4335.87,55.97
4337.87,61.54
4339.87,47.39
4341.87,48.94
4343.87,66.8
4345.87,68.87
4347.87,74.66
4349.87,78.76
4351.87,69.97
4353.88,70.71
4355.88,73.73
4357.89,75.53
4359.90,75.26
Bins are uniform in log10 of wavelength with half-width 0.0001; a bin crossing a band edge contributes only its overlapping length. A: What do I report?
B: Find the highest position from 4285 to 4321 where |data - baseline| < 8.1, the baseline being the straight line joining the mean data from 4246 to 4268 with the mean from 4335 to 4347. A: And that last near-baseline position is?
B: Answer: 4313.96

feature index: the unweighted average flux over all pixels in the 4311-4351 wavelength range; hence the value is 68.4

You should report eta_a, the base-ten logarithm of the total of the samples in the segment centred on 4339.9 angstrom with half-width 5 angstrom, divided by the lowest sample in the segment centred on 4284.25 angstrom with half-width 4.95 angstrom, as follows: 0.628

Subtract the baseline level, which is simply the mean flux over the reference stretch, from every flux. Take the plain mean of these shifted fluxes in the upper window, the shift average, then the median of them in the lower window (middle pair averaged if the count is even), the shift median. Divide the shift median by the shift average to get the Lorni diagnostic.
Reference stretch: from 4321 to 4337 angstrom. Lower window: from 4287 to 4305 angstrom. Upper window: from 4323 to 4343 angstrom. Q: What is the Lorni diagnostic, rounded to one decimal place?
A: 1.0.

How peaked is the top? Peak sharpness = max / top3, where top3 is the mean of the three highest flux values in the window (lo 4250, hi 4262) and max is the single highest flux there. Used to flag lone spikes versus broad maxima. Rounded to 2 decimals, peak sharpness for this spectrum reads 1.02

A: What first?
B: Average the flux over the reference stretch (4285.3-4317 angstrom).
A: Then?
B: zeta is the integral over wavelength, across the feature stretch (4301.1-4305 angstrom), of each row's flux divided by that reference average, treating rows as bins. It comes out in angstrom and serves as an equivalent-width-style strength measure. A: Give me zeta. 3.6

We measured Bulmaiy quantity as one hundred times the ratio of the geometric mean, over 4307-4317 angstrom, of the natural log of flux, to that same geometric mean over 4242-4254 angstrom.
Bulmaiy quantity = 98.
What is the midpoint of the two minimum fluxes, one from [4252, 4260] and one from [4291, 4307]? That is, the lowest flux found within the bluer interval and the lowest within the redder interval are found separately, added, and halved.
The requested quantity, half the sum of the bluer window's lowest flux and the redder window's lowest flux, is 59.4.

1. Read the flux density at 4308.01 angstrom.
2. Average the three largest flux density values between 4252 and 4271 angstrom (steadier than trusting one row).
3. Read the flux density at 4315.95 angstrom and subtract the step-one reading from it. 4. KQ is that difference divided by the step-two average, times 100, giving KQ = 25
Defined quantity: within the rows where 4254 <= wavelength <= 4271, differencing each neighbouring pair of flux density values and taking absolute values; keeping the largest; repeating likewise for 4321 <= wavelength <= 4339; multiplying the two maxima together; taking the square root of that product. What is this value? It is 11.8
